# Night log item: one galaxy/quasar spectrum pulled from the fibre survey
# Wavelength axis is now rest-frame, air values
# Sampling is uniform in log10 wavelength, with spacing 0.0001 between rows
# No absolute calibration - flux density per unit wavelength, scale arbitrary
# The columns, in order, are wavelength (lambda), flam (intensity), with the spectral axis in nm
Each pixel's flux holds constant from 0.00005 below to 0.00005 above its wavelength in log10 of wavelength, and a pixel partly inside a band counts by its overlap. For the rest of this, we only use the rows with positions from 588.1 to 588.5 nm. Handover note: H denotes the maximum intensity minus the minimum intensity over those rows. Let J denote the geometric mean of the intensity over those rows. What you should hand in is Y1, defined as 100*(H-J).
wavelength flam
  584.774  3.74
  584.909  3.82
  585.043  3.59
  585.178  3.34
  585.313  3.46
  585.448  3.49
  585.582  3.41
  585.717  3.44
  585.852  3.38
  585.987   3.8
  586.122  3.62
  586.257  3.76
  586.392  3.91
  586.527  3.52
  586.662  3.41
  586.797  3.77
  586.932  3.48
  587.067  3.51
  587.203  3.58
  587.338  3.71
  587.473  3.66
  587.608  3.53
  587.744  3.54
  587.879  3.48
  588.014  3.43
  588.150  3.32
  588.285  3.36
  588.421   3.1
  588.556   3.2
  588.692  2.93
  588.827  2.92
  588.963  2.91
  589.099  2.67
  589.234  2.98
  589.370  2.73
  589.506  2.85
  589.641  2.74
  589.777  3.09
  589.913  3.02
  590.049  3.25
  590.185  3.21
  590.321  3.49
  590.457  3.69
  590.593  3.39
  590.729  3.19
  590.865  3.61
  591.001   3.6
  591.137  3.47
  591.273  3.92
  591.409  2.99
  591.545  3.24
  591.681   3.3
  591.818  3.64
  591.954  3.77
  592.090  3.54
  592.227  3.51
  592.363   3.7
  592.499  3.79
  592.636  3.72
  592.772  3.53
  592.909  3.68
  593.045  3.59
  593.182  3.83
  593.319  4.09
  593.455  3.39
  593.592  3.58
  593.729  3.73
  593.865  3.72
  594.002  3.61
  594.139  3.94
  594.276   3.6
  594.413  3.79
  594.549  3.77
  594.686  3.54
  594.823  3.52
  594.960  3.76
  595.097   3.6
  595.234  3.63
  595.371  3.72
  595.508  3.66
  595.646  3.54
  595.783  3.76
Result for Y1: -300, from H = 0.26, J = 3.26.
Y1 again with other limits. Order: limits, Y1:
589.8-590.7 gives -266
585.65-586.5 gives -312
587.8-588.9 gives -265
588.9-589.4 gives -251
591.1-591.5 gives -251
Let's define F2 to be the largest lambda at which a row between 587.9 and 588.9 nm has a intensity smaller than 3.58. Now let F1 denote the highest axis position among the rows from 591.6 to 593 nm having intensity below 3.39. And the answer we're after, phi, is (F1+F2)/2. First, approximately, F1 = 591.681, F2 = 588.827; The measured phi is 590.25 nm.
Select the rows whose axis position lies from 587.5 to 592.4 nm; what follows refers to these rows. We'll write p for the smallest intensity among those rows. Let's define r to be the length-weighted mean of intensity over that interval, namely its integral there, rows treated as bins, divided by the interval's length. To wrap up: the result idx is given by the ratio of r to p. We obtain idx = 1.23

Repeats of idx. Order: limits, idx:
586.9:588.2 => 1.06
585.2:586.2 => 1.04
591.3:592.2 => 1.15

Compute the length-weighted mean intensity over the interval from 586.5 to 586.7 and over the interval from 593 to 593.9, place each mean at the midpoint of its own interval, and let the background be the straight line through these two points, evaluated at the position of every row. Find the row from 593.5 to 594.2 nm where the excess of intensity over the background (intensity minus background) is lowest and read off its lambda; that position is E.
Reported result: 593.592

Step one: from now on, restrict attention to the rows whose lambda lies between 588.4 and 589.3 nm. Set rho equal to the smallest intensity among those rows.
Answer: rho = 2.67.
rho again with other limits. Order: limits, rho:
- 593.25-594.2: 3.39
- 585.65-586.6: 3.38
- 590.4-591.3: 3.19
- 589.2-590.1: 2.73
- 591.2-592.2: 2.99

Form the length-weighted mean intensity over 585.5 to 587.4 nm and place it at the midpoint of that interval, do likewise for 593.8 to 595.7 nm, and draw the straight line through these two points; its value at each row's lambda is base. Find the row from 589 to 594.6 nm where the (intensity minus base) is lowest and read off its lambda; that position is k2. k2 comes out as 589.099 nm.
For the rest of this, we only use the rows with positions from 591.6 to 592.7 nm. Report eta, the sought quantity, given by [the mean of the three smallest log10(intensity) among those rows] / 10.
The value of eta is 0.0538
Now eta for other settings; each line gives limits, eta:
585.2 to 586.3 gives 0.0533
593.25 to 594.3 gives 0.0547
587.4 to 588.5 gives 0.0513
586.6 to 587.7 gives 0.0540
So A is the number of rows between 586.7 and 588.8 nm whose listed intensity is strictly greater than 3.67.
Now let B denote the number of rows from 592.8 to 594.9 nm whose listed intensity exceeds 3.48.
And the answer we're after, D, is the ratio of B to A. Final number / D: 7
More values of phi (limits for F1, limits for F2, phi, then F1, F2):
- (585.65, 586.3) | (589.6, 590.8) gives 588.29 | 585.852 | 590.729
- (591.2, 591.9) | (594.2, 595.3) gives 593.25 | 591.681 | 594.823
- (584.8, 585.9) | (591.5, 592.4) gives 589.04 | 585.852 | 592.227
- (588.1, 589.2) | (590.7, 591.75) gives 590.39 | 589.099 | 591.681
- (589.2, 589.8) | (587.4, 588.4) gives 589.03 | 589.777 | 588.285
